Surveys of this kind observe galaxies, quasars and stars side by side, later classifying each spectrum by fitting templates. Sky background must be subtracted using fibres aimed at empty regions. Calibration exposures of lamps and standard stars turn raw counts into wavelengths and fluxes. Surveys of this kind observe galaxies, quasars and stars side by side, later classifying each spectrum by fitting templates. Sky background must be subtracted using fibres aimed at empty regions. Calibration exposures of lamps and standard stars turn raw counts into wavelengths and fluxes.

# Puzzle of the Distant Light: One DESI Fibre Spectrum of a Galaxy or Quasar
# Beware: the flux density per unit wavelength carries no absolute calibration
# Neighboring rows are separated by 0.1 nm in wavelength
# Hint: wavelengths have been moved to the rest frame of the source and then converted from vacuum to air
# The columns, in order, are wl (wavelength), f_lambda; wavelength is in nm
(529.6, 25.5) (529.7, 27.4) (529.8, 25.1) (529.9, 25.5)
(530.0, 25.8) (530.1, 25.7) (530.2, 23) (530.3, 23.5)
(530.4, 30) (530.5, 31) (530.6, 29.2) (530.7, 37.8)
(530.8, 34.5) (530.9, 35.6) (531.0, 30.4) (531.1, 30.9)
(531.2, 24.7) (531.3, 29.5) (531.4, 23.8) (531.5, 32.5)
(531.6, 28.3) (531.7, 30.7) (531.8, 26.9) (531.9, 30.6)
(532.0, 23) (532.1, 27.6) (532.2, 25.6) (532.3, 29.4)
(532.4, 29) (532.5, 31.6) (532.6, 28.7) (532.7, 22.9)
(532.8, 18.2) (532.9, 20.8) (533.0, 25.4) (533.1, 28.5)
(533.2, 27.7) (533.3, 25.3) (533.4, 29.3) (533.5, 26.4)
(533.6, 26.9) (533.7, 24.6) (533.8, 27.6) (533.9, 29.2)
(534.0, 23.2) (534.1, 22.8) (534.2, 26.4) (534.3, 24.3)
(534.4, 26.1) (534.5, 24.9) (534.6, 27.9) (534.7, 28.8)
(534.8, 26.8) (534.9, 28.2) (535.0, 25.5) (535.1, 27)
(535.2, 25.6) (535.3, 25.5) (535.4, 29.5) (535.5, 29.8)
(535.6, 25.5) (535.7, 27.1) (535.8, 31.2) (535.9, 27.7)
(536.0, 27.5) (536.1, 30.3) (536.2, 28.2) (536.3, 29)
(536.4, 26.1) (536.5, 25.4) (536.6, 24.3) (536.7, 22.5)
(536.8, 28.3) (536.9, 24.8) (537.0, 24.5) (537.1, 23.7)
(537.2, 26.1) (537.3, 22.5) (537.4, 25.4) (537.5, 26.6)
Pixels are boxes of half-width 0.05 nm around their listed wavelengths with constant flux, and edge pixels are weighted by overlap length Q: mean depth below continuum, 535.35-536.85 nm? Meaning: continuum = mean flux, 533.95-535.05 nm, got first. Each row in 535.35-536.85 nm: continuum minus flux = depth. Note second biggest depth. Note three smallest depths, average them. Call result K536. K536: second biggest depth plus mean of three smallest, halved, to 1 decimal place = -1.5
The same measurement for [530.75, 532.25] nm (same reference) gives -3.1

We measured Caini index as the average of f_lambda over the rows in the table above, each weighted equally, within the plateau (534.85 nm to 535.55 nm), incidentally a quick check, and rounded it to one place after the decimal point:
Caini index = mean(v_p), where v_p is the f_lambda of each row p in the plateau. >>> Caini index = 27.3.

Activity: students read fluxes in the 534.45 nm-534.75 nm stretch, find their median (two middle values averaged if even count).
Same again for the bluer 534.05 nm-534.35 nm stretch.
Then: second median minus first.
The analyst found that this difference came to -3.6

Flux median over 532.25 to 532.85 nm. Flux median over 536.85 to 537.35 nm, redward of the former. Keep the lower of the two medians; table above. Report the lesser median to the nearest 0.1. 24.5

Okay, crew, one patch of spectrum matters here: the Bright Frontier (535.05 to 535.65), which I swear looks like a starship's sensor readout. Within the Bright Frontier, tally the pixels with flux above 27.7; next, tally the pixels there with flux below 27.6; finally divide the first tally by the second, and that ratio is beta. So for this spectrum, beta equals 0.50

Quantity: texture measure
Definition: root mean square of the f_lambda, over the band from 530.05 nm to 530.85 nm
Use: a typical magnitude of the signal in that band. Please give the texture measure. 29.7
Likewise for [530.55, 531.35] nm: 31.8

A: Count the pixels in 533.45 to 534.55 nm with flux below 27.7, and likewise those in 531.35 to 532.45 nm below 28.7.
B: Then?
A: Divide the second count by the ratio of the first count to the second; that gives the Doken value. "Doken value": 3.6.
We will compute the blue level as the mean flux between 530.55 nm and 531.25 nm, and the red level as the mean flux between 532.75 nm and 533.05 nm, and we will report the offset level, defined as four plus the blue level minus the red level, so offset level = 14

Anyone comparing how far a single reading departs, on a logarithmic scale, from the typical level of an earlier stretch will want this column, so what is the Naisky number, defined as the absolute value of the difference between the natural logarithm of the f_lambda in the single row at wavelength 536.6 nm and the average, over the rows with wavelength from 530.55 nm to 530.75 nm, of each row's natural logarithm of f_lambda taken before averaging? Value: 0.31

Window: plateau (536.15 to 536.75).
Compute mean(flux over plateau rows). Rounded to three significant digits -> 25.9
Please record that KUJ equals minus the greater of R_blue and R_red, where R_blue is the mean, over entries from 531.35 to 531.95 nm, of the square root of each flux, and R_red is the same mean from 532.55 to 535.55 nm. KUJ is -5.36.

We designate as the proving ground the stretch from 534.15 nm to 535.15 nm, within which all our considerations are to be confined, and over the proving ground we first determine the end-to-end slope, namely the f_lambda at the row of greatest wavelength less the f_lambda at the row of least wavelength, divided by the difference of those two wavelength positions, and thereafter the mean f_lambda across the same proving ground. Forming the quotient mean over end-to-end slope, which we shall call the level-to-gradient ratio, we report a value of 40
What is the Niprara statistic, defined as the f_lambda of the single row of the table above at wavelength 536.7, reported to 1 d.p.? 22.5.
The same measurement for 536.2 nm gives 28.2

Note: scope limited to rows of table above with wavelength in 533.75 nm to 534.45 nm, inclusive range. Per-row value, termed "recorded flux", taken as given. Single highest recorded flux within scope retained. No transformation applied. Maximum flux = 29.2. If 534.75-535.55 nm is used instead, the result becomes 29.8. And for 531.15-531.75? 32.5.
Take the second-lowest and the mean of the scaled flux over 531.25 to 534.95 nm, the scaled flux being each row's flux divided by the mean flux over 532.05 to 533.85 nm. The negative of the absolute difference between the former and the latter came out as -0.22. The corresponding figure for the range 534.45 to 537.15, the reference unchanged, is -0.12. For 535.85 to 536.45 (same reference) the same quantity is -0.02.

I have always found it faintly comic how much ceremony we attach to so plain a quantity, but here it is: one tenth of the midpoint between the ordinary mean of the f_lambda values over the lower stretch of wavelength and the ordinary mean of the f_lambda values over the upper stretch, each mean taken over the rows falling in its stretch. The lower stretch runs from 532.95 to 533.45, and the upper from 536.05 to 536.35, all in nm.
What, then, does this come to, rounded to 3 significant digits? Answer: 2.82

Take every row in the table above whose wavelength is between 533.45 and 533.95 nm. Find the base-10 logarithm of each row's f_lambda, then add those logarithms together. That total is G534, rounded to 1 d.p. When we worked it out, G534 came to 7.1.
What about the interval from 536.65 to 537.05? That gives 5.6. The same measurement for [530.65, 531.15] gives 7.6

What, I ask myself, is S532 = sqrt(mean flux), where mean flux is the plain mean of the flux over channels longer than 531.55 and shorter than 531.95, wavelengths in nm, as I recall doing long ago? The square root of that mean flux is 5.40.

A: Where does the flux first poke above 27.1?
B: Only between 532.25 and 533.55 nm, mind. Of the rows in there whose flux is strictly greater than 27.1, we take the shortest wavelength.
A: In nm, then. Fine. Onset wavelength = 532.3 nm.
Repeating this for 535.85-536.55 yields 535.9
